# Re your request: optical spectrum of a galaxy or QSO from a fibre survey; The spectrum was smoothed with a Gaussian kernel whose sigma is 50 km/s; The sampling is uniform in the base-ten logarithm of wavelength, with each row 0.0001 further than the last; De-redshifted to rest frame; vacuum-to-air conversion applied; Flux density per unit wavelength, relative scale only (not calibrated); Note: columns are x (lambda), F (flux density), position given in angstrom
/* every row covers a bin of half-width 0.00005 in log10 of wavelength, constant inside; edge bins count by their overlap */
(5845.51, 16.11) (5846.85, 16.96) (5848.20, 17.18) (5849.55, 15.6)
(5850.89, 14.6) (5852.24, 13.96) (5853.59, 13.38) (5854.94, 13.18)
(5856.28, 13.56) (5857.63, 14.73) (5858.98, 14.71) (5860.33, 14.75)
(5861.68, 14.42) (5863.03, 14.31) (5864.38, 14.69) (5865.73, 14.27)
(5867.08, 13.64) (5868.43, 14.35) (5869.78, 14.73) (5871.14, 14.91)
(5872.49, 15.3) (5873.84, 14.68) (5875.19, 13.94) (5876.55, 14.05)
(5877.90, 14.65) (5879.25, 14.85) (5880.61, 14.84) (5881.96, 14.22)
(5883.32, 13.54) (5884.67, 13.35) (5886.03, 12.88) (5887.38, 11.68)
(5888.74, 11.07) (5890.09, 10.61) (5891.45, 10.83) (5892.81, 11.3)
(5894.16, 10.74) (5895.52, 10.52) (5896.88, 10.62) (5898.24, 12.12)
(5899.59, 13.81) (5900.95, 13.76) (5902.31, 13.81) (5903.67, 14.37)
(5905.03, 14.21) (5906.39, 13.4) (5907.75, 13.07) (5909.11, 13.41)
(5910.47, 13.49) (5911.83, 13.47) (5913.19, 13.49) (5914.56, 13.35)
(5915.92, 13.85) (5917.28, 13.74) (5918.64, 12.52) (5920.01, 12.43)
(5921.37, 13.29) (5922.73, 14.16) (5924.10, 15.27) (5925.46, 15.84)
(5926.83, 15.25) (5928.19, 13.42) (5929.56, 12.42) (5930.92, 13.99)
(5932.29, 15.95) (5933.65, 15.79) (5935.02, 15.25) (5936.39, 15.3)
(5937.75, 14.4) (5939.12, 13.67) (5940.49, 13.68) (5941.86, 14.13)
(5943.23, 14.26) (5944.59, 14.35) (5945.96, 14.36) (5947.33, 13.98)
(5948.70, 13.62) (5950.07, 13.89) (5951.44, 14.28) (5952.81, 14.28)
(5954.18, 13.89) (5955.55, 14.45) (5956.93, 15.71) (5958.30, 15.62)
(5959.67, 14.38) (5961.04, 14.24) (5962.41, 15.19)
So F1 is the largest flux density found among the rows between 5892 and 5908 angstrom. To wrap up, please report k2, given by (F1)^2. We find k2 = 206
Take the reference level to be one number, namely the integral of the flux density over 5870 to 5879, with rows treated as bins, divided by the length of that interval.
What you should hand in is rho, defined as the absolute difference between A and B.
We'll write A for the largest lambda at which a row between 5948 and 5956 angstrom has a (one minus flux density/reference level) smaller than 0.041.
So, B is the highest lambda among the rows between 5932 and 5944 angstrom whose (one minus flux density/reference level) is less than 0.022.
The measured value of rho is 17.8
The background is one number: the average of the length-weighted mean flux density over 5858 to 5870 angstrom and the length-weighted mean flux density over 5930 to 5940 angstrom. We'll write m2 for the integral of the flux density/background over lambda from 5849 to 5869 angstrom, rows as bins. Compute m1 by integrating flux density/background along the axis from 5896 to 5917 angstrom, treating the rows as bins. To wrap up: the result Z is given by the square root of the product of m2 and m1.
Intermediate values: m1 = 19.1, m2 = 19.5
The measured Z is 19.3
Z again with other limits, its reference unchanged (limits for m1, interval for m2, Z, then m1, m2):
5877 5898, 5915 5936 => 19.1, 17.8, 20.4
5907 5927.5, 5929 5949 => 19.5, 19.3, 19.7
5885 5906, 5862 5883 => 19.1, 17.5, 20.8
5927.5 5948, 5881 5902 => 18.7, 20.1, 17.4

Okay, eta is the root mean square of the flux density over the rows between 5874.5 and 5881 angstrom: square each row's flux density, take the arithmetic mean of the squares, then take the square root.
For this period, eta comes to 14.5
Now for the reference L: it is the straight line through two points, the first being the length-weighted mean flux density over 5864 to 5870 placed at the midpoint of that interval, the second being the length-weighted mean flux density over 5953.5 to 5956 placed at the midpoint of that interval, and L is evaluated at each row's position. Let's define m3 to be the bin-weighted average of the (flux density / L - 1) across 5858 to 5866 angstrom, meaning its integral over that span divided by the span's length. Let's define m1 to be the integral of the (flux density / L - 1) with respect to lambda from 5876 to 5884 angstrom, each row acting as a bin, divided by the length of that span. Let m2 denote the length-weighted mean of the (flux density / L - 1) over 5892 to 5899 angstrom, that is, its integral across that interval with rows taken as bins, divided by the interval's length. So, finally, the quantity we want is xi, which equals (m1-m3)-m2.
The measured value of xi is 0.21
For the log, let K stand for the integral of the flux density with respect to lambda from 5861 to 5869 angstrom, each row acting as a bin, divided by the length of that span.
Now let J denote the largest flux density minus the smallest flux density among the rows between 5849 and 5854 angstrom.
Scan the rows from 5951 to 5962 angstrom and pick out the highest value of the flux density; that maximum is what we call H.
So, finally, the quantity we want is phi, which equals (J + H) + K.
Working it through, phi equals 32.2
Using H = 15.71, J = 2.2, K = 14.3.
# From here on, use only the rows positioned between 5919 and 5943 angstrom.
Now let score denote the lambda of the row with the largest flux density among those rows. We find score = 5932.29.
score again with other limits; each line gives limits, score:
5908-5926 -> 5925.46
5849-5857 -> 5849.55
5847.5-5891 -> 5848.20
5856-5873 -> 5872.49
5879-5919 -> 5879.25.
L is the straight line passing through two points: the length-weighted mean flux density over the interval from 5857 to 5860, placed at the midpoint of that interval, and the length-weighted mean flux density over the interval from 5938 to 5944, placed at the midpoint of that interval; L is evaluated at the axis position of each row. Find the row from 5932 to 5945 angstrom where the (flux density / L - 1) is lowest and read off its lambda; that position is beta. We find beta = 5939.12 angstrom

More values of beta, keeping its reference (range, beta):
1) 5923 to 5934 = 5929.56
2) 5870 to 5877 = 5875.19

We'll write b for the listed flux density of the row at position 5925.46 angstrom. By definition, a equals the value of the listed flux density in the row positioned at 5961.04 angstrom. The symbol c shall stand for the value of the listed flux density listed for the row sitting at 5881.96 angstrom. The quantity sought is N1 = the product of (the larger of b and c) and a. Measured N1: 226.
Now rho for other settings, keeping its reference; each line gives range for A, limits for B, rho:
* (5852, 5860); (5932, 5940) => 78.8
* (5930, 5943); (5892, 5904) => 38.2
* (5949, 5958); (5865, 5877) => 83.1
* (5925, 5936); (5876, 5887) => 54.4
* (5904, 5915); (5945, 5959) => 53.3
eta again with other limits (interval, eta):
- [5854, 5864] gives 14.2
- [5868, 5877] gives 14.6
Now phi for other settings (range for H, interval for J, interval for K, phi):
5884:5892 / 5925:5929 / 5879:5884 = 30.1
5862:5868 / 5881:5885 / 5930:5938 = 30.6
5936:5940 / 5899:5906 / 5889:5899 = 26.9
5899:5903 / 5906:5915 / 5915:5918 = 28.0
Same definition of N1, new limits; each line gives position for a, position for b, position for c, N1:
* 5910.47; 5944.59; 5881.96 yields 194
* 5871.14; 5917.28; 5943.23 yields 213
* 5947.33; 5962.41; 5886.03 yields 212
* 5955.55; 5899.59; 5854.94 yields 200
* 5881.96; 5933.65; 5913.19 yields 225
